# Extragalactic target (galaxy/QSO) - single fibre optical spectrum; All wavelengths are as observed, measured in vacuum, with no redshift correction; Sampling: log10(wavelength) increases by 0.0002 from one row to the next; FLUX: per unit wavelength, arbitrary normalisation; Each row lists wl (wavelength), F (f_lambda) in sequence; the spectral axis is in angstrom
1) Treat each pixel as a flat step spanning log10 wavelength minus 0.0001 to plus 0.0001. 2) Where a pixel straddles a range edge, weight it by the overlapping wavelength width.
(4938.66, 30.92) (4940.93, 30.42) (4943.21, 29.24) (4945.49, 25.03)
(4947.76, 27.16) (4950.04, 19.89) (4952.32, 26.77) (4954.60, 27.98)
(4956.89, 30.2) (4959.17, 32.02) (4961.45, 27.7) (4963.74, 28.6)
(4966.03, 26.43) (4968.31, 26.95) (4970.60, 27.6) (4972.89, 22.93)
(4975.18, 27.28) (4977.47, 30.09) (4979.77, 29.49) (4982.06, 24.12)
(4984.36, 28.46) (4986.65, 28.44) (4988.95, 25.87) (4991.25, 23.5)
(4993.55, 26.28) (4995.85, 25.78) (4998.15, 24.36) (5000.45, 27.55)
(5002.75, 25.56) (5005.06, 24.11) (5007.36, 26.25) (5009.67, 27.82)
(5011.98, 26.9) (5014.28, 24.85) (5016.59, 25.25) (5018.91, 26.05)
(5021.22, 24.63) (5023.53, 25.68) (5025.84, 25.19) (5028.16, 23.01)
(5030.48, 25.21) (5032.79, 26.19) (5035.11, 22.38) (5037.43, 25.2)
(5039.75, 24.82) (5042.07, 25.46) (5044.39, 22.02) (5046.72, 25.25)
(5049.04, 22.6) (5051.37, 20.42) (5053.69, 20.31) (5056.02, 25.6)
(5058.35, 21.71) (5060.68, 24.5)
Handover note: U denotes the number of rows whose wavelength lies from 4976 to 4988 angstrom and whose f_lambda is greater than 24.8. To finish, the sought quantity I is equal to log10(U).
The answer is 0.60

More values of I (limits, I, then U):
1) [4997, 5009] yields 0.48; 3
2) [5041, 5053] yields 0.30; 2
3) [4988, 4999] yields 0.48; 3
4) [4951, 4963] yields 0.70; 5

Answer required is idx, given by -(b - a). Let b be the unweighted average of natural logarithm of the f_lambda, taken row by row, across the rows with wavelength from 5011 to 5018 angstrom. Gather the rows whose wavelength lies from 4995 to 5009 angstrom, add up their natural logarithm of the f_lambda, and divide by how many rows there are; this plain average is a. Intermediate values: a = 3.24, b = 3.24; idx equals 0.00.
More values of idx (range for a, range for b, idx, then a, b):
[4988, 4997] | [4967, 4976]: -0.03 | 3.23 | 3.26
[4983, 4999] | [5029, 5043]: 0.05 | 3.26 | 3.21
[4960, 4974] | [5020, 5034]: 0.06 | 3.28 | 3.22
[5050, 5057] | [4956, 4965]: -0.30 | 3.09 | 3.39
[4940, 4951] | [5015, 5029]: 0.04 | 3.26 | 3.22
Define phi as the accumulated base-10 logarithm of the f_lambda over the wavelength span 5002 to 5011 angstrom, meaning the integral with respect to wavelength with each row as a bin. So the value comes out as 12.7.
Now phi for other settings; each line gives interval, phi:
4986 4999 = 18.3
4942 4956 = 19.8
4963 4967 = 5.7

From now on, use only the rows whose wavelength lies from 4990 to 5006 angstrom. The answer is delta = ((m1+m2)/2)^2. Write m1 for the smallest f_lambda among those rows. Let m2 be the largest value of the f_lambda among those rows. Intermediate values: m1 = 23.5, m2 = 27.55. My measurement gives 652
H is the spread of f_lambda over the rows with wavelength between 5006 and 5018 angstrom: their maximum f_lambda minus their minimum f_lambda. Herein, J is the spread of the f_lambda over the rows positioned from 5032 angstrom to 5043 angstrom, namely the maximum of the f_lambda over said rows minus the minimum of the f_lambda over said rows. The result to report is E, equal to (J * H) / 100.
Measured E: 0.11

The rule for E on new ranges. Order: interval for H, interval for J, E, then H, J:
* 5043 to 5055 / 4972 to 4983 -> 0.35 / 4.9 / 7.2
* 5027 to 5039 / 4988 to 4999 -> 0.11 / 3.8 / 2.8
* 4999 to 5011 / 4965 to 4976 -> 0.17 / 3.7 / 4.7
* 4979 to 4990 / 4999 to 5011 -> 0.20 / 5.4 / 3.7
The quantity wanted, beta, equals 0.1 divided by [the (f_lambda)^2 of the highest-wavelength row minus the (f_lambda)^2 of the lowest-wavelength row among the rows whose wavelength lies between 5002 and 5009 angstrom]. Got 0.003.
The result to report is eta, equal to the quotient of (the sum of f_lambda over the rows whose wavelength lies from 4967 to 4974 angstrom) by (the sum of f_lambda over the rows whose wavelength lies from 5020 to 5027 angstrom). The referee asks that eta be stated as 1.03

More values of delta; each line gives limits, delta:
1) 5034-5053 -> 526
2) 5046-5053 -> 521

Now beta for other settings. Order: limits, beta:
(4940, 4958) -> -0.007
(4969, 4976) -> -0.006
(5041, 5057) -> 0.014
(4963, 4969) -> -0.001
